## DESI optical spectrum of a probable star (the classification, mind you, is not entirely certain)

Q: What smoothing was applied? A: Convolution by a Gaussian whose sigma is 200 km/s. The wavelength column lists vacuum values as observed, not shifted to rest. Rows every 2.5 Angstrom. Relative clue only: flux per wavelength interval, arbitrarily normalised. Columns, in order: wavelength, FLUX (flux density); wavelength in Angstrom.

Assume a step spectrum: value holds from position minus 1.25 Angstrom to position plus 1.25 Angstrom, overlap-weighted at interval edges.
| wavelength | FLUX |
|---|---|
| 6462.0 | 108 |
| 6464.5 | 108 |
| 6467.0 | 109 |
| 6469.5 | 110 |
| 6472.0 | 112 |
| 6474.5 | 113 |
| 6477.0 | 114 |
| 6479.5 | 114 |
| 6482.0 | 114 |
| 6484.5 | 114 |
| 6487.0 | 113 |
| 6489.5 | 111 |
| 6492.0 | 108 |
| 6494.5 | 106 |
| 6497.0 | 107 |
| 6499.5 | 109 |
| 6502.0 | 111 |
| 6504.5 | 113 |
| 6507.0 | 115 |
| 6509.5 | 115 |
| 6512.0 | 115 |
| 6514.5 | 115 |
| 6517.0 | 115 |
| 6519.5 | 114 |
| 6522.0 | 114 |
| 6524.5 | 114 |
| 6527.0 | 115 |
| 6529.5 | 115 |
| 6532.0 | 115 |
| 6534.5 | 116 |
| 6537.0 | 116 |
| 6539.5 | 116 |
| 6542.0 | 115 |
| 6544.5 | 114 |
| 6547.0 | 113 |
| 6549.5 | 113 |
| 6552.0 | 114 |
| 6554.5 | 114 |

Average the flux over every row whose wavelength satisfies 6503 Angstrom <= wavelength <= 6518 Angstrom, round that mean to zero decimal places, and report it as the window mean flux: 115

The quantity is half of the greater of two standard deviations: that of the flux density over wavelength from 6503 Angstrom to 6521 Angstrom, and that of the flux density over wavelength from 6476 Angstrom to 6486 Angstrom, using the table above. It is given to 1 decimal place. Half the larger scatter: 0.4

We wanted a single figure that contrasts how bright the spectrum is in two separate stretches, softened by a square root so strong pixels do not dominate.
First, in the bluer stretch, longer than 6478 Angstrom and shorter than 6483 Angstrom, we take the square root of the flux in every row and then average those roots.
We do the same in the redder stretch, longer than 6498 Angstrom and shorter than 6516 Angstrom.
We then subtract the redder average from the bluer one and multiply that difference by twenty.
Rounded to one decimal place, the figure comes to 0.7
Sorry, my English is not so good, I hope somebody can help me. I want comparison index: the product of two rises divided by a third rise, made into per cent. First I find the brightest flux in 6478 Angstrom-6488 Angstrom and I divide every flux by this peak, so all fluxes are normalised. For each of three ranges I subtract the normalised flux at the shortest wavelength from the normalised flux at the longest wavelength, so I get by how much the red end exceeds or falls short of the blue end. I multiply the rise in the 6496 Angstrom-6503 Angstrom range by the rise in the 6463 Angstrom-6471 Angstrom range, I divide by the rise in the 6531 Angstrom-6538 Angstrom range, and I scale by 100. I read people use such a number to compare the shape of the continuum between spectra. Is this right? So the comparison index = 7.0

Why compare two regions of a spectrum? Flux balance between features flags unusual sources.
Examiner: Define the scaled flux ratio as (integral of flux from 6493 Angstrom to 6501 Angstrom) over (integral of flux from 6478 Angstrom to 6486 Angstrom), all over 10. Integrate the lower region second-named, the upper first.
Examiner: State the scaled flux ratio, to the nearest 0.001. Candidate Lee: 0.094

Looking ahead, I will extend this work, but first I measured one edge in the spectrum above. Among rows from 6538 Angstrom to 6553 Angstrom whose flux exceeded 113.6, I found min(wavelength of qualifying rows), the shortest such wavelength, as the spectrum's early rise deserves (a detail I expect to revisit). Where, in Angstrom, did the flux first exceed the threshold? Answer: 6539.5 Angstrom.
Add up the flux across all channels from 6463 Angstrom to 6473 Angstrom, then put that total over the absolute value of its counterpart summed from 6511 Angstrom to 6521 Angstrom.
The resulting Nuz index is 0.96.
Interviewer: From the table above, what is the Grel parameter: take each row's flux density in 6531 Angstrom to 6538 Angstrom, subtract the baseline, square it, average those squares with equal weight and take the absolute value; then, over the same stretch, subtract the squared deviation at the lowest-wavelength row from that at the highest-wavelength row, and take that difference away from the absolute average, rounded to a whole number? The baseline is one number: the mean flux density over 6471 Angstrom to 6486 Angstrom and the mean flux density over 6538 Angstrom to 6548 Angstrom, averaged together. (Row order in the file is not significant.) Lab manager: 0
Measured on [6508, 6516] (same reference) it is 1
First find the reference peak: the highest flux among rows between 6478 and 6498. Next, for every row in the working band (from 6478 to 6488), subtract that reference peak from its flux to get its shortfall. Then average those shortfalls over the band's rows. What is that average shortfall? -0.2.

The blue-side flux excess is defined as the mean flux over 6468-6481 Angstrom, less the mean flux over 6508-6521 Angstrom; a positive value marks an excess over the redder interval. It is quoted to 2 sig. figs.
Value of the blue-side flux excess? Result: -2.2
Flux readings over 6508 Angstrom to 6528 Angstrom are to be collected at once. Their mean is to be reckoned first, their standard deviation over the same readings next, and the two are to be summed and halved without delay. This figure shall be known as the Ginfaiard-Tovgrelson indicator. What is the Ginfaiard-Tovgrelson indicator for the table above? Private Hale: 57.6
